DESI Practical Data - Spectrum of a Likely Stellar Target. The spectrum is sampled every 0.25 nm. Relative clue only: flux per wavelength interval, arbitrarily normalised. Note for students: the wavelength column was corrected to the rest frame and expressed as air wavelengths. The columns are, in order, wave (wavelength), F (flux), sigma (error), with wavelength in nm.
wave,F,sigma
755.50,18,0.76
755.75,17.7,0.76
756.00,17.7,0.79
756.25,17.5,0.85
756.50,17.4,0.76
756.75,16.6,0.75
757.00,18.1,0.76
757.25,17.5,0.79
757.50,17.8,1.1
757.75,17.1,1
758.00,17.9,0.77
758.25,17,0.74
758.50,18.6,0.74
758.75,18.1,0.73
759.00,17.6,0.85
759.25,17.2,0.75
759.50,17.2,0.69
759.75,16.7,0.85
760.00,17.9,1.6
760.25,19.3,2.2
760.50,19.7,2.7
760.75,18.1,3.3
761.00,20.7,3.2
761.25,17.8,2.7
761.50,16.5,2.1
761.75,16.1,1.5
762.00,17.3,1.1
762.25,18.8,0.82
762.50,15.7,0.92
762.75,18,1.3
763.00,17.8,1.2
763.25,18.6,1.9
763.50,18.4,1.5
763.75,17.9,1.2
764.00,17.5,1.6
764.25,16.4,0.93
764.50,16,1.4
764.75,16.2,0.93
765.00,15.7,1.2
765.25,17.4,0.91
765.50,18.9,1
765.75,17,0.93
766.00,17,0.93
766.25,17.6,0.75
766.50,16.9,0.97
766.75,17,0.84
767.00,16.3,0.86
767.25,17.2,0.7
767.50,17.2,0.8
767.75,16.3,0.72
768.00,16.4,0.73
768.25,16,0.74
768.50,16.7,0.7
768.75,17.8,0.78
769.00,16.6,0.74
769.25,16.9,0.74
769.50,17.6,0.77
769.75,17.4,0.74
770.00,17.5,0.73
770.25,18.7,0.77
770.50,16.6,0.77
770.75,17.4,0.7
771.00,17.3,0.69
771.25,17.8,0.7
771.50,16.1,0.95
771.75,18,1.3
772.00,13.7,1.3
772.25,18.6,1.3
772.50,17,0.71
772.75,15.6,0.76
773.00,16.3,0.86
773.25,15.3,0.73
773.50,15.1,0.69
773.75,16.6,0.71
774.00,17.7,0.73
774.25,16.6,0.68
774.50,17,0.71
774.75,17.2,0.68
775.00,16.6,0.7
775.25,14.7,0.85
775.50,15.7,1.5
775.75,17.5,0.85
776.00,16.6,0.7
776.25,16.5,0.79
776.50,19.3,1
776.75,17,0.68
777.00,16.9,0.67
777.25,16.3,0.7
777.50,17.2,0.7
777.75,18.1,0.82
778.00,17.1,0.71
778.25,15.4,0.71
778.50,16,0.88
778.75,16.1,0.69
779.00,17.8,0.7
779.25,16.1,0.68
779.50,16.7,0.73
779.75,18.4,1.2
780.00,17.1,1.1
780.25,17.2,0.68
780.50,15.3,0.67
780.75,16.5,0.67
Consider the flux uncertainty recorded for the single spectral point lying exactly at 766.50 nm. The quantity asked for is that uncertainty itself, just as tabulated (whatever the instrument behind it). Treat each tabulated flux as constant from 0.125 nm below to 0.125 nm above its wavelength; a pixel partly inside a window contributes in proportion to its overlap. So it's 0.97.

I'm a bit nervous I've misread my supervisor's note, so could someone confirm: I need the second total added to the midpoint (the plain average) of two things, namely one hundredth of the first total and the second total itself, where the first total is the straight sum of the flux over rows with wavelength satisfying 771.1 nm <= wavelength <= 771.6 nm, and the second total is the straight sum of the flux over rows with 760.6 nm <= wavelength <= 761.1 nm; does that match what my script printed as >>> 58.4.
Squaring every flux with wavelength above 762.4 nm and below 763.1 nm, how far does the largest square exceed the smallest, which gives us 78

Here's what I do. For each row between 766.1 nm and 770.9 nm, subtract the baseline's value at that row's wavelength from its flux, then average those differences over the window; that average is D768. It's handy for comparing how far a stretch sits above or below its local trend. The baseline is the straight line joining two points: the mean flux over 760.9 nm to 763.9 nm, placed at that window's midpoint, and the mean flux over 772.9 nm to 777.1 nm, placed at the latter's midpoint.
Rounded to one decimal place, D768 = -0.2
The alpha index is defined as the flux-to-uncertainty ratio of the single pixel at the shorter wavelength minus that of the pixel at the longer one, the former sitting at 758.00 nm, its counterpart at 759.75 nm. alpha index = 4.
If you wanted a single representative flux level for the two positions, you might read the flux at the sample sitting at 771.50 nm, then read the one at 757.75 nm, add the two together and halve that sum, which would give 16.6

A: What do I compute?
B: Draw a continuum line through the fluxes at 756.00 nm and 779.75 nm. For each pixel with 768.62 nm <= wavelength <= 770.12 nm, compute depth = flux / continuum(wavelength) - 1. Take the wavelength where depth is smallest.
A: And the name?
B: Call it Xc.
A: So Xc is 769.00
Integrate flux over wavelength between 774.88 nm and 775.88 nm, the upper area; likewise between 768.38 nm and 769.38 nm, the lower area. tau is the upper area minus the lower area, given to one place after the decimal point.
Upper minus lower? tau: -0.9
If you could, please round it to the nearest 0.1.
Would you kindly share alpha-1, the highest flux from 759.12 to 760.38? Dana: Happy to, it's 19.3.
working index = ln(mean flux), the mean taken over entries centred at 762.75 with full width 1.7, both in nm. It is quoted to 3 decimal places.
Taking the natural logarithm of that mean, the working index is 2.879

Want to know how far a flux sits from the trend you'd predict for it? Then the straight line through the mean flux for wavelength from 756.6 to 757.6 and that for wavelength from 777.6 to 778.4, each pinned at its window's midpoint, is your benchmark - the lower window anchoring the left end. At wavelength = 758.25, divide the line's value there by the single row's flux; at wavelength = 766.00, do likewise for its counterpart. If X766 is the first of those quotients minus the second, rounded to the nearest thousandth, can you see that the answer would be 0.014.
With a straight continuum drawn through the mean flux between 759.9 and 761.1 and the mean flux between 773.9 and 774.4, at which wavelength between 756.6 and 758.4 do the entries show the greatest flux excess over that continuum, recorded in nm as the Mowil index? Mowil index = 757.00 nm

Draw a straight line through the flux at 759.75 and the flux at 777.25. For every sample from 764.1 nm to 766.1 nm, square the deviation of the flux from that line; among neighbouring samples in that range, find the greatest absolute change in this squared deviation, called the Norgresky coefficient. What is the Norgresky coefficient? 5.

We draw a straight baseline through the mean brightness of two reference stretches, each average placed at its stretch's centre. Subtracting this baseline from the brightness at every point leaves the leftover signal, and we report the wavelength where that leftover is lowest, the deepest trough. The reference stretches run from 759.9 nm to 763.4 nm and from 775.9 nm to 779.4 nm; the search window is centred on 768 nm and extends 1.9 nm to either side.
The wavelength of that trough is 768.25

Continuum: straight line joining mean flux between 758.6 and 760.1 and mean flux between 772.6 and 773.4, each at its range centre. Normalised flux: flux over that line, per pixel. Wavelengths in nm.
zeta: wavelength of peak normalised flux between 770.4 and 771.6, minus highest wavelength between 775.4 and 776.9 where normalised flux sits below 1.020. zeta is -4.25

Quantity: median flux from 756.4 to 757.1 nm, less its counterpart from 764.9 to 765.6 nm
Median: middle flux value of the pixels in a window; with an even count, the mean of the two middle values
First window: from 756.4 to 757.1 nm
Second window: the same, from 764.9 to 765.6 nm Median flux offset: 0.00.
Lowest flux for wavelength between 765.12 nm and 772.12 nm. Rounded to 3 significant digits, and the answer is 13.7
